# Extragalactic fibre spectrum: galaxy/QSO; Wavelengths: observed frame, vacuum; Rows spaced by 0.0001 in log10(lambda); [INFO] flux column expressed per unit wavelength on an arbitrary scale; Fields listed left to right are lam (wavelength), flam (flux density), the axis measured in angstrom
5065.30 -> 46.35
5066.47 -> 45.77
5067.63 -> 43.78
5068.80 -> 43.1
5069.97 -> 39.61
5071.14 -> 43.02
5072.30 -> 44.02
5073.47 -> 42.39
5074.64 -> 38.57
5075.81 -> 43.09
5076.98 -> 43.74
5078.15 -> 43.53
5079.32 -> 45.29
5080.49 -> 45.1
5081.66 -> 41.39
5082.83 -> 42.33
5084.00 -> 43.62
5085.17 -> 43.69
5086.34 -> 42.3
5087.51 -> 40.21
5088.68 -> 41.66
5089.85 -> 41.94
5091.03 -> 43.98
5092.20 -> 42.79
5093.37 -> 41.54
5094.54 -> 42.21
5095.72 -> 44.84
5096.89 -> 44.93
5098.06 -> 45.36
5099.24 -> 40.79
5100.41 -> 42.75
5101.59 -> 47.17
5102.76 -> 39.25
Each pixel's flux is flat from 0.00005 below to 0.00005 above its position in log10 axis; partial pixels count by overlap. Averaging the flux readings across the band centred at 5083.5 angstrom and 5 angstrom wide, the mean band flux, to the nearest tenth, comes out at 42.8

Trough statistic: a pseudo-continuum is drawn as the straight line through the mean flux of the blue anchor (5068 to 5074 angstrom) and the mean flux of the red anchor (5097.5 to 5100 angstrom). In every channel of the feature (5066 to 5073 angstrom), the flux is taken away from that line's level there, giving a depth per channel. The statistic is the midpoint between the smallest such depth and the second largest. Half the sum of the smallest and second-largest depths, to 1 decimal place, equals -2.0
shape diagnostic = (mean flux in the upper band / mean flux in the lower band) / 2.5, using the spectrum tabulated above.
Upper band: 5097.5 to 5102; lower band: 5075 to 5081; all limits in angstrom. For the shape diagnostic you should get 0.399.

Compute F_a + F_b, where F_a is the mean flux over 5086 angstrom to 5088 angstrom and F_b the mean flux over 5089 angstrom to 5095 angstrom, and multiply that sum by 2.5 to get 209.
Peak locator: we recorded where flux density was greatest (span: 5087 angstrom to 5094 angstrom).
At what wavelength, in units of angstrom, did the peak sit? 5091.03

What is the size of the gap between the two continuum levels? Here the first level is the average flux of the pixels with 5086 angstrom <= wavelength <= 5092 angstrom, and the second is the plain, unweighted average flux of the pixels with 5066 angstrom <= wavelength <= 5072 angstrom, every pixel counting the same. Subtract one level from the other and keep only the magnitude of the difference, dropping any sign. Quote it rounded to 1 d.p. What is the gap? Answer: 1.0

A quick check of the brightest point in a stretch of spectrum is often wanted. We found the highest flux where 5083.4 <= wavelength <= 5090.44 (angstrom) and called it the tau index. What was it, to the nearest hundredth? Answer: 43.69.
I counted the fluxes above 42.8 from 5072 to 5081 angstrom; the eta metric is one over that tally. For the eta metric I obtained 0.17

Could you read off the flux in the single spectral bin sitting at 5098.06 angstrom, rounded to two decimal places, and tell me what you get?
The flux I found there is 45.36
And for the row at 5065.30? 46.35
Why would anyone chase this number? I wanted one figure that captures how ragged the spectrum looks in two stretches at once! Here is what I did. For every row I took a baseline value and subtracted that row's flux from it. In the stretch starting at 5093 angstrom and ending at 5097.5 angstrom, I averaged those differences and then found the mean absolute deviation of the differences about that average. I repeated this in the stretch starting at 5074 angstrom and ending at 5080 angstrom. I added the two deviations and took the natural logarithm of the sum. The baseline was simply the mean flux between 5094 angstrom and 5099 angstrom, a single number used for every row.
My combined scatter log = 1.17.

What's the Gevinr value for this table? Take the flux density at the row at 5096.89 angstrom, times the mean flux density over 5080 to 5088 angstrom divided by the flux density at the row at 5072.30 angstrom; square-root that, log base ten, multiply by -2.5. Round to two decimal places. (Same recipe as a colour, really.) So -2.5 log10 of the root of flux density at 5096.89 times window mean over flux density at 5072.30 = -2.05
